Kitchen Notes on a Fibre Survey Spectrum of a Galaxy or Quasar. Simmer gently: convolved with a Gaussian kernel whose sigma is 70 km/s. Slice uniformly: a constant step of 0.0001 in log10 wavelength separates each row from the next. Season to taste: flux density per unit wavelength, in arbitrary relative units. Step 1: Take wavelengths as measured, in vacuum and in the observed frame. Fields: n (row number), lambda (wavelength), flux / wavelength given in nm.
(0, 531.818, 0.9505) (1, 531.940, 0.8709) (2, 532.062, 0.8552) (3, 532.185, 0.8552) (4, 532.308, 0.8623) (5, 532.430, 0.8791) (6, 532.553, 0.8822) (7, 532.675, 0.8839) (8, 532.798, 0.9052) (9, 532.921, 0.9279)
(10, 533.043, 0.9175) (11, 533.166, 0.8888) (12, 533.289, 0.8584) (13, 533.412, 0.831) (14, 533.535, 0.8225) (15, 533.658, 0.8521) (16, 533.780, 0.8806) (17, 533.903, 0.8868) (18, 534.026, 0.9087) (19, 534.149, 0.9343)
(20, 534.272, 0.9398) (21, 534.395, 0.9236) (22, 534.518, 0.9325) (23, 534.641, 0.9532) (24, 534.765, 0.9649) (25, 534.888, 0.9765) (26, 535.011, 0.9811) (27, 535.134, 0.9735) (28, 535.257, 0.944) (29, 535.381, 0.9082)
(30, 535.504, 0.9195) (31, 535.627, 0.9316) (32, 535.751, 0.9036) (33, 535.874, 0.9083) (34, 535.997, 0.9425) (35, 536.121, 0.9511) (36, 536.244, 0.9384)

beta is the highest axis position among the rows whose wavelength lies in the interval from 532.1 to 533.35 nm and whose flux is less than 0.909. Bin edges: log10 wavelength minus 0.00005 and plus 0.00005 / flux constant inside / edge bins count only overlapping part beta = 533.289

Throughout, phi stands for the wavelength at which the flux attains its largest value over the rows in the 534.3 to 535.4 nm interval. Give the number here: 535.011 nm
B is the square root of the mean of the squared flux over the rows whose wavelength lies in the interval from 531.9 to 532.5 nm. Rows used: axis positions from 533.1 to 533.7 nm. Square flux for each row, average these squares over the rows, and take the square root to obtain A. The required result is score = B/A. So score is 1.02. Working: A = 0.851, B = 0.865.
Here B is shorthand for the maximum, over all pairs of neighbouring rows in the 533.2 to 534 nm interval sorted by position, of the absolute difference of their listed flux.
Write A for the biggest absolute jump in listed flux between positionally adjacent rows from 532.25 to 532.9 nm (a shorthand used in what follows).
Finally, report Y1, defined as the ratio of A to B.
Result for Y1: 0.7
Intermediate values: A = 0.0213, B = 0.0296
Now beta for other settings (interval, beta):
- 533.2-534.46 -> 534.026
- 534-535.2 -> 534.026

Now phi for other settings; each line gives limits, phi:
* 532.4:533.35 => 532.921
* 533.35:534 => 533.903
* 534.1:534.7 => 534.641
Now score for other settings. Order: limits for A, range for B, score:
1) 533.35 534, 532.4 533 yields 1.05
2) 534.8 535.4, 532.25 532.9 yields 0.92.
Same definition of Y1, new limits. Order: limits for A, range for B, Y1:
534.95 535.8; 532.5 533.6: 1.2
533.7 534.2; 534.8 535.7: 0.7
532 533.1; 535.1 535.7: 0.6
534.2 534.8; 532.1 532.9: 1.0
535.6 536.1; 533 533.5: 1.1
